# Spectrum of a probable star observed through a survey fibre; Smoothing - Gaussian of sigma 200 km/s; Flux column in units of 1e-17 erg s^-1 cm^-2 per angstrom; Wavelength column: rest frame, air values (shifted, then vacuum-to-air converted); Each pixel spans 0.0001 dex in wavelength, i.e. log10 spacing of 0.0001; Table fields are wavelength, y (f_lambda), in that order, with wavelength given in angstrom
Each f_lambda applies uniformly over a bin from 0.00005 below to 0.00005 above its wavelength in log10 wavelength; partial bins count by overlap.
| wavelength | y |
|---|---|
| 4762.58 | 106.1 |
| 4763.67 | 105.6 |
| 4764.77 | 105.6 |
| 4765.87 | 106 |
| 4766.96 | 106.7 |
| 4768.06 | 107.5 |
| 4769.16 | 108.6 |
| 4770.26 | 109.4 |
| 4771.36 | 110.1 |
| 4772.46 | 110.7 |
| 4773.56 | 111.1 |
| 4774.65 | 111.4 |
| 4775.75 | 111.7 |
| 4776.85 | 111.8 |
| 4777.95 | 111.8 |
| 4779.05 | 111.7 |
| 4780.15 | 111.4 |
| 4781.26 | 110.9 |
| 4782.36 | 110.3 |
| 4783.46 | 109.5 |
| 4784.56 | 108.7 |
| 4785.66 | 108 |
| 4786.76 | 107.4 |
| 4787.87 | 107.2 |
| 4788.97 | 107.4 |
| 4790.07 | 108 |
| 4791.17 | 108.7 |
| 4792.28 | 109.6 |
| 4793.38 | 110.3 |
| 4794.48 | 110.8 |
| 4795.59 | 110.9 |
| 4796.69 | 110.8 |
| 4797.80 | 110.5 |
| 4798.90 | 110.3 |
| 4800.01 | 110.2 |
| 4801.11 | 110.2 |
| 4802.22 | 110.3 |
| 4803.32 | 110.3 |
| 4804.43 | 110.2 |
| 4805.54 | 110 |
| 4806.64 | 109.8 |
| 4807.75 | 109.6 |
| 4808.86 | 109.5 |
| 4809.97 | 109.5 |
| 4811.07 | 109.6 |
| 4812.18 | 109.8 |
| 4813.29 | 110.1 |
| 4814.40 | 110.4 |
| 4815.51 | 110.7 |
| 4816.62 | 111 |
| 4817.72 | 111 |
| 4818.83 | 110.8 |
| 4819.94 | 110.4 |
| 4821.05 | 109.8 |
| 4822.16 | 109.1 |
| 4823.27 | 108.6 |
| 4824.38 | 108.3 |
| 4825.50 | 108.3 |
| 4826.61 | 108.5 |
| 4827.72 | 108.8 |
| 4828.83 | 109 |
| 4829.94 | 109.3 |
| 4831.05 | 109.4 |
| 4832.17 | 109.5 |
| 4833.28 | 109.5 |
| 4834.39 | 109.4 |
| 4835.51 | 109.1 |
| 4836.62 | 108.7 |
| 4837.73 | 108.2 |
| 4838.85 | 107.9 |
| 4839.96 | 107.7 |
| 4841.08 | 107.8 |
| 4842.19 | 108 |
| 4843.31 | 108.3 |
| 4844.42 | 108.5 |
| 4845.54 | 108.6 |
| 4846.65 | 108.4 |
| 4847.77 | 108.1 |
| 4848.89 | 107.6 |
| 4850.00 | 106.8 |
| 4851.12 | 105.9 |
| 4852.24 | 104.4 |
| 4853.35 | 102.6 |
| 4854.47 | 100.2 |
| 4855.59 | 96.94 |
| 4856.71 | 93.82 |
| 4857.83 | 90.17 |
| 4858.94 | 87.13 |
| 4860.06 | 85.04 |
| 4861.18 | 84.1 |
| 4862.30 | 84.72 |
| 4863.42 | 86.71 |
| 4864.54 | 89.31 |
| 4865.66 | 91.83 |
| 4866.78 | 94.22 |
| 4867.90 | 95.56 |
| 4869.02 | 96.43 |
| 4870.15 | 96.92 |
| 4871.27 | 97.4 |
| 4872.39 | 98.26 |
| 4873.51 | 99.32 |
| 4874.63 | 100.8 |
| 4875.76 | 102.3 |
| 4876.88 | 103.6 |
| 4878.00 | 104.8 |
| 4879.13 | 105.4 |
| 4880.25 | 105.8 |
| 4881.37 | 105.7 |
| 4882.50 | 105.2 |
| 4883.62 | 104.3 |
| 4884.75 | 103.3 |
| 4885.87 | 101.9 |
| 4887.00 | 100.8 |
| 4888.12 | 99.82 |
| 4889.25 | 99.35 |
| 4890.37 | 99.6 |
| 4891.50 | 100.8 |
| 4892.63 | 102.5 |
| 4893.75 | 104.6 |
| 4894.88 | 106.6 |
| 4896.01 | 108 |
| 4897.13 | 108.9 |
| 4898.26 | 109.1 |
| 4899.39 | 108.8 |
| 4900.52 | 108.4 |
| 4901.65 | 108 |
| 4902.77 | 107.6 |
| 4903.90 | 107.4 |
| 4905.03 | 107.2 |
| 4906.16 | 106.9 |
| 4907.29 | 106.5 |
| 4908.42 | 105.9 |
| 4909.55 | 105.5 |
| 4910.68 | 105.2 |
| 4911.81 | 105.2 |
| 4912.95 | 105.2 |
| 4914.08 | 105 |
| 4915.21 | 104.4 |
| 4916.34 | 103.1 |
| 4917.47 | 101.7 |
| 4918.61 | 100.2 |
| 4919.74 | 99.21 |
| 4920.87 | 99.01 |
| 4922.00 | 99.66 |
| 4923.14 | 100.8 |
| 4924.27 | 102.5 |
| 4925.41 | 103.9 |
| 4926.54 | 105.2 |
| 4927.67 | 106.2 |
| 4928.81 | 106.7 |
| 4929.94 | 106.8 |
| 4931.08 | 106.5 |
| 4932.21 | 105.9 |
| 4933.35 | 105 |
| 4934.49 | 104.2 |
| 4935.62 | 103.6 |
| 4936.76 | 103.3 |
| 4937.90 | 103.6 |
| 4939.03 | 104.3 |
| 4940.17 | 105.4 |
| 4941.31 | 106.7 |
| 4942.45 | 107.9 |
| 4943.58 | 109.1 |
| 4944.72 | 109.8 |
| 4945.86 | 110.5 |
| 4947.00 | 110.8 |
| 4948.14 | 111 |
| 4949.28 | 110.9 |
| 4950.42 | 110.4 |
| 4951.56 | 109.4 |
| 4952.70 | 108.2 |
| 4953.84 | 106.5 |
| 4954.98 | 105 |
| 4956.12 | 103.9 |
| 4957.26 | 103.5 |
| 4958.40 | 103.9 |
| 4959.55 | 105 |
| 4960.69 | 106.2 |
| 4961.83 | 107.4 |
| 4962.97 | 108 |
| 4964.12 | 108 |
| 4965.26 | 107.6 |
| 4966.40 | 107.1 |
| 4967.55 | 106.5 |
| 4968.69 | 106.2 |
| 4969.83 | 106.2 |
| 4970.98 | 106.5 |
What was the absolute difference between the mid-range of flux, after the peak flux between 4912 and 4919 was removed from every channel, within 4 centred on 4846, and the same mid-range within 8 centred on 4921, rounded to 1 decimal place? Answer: 7.6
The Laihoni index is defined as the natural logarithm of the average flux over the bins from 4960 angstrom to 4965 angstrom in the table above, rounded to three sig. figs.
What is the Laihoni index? 4.68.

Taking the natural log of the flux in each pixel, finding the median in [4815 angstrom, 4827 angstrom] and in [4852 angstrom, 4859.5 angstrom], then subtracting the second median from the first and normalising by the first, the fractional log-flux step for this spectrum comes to 0.027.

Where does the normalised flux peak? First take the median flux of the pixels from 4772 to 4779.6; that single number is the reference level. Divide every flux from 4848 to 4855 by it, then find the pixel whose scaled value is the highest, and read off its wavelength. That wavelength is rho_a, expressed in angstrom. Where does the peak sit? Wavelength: 4848.89 angstrom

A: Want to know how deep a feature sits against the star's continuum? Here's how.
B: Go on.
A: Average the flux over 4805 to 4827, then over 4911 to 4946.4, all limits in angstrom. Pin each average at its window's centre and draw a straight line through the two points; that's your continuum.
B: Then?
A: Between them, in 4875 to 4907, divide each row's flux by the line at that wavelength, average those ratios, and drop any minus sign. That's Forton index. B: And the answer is 0.99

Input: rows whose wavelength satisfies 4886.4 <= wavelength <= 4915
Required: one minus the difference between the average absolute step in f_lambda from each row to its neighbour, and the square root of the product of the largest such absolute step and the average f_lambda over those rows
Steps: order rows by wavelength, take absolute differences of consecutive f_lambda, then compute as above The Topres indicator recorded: 15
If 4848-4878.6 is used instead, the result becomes 18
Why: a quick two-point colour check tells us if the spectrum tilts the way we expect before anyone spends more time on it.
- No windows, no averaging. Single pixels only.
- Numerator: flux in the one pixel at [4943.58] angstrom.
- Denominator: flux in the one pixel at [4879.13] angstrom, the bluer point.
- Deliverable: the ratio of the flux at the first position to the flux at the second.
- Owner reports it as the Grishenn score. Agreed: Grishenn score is 1.04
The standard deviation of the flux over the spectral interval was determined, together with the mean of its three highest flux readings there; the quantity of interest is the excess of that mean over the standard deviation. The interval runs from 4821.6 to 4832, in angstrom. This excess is 109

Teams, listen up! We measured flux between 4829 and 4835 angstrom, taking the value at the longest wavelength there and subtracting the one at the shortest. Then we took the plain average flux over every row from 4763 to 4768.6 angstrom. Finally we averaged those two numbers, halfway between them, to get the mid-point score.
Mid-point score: 53.2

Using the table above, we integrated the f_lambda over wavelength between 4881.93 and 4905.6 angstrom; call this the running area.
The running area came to 2482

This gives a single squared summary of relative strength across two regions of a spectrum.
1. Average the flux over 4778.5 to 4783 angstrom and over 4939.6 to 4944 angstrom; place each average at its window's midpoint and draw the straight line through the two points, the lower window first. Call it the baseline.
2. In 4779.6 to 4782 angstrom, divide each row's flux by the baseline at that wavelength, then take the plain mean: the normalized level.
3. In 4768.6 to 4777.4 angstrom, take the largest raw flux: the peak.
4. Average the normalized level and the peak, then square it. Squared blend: 3181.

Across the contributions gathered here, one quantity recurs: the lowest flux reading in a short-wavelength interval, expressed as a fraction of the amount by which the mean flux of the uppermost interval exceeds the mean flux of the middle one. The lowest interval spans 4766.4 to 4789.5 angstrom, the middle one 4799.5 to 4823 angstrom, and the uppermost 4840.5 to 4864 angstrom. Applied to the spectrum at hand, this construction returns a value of -10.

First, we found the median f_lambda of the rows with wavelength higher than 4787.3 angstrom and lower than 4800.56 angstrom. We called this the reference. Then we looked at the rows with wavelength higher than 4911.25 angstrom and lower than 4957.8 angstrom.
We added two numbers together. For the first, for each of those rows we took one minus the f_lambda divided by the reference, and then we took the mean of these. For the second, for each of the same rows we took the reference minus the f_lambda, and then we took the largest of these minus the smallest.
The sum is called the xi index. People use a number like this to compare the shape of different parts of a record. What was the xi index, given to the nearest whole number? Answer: 12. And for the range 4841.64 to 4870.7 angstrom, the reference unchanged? 25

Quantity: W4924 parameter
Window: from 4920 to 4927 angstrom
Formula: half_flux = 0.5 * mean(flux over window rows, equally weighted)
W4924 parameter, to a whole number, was 51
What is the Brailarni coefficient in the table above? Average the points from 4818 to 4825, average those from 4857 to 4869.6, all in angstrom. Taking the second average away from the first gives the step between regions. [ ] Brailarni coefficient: 20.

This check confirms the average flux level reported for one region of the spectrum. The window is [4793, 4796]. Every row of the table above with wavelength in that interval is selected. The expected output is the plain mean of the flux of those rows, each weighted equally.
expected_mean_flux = 111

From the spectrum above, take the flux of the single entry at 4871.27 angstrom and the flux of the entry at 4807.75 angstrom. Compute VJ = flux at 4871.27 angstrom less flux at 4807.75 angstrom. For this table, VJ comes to -12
